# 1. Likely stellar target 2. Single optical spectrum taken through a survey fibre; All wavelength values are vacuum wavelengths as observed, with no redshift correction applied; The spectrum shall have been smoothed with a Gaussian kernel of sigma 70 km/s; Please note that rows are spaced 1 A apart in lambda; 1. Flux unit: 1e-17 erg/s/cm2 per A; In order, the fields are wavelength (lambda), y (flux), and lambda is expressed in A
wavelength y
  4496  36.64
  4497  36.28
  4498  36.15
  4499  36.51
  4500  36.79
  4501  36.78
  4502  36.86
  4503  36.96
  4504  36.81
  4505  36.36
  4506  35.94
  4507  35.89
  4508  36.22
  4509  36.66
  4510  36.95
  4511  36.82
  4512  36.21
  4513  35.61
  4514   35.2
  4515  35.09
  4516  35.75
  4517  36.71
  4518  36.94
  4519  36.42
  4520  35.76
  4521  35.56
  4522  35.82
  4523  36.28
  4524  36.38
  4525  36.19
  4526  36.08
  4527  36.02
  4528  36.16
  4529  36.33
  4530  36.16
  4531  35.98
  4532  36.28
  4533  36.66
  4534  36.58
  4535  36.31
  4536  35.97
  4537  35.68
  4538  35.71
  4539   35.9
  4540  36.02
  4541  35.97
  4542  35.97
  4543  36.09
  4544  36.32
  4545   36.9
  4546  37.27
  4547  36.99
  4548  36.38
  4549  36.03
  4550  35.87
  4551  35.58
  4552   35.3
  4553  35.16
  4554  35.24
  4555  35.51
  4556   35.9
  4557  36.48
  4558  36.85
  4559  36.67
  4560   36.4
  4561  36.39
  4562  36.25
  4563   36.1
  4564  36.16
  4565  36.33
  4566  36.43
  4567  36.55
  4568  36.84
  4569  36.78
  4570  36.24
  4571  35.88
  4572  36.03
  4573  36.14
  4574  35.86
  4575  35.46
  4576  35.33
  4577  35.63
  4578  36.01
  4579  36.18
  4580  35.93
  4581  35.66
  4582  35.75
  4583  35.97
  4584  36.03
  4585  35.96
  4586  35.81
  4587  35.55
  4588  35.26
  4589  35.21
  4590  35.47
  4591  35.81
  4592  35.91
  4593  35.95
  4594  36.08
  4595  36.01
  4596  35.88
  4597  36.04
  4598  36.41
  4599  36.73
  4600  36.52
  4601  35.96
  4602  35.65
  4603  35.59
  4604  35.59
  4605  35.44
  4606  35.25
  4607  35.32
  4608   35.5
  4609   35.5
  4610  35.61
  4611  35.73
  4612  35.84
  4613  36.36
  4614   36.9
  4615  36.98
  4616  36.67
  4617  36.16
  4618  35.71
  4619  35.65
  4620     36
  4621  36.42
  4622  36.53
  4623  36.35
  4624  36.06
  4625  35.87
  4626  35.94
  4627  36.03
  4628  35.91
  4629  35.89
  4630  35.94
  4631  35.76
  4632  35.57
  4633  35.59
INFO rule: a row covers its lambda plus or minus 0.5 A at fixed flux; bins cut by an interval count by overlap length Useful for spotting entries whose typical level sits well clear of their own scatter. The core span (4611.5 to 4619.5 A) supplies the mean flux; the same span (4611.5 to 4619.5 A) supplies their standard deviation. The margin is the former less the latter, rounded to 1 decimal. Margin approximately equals 35.8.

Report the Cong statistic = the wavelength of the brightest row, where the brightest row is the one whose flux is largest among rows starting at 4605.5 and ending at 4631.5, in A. 4615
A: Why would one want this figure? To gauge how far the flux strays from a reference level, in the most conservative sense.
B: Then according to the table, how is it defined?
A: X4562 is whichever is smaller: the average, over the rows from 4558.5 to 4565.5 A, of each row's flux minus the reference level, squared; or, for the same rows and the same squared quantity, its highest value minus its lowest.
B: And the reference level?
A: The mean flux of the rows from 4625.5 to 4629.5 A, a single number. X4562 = 0.18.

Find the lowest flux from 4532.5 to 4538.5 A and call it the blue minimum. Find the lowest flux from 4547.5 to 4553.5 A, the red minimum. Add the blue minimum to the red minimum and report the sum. 70.8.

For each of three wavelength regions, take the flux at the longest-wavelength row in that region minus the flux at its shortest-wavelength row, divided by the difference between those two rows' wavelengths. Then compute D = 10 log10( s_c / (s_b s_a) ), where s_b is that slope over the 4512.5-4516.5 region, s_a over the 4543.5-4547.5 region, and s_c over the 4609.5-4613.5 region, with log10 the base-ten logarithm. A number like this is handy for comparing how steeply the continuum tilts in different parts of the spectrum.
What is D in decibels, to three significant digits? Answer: 13.8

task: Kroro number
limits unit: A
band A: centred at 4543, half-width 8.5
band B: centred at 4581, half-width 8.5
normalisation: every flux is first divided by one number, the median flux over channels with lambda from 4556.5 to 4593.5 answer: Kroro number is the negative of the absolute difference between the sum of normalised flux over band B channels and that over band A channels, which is -0.20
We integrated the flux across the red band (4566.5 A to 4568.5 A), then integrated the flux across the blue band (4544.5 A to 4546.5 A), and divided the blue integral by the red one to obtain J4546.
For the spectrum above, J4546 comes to 1.01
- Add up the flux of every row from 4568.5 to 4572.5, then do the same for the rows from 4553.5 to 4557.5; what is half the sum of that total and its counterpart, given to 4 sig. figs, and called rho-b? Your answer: 144.0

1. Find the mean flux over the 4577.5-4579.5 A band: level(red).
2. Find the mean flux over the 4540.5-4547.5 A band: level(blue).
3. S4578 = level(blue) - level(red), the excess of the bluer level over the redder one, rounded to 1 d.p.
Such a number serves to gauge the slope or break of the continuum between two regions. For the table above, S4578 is 0.4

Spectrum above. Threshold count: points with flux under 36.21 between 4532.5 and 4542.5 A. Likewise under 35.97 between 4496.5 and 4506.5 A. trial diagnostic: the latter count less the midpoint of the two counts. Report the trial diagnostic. -3.0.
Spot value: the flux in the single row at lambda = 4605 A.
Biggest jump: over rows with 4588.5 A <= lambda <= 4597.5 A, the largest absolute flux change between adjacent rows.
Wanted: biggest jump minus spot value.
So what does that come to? -35.1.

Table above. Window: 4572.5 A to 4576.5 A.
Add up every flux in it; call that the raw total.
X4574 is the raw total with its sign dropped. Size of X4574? 143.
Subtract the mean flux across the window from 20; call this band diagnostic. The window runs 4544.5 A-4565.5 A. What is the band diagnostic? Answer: -16.2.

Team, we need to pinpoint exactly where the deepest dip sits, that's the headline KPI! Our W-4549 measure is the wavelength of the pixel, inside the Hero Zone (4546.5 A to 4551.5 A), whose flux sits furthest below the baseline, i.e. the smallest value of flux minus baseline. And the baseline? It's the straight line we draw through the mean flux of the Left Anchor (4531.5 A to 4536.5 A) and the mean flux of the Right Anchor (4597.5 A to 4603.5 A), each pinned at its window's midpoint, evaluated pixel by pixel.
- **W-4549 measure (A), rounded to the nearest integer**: 4551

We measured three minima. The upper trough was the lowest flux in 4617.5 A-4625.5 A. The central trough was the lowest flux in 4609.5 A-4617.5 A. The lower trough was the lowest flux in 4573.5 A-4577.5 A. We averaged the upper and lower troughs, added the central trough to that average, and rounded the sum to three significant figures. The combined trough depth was 71.1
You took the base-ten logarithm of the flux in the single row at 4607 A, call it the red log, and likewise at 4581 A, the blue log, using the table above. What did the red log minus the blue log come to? -0.004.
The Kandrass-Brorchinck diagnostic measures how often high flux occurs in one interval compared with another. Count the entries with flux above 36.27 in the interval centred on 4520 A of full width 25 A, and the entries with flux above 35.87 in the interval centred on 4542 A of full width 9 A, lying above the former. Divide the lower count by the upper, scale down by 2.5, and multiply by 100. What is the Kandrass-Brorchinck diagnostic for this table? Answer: 50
